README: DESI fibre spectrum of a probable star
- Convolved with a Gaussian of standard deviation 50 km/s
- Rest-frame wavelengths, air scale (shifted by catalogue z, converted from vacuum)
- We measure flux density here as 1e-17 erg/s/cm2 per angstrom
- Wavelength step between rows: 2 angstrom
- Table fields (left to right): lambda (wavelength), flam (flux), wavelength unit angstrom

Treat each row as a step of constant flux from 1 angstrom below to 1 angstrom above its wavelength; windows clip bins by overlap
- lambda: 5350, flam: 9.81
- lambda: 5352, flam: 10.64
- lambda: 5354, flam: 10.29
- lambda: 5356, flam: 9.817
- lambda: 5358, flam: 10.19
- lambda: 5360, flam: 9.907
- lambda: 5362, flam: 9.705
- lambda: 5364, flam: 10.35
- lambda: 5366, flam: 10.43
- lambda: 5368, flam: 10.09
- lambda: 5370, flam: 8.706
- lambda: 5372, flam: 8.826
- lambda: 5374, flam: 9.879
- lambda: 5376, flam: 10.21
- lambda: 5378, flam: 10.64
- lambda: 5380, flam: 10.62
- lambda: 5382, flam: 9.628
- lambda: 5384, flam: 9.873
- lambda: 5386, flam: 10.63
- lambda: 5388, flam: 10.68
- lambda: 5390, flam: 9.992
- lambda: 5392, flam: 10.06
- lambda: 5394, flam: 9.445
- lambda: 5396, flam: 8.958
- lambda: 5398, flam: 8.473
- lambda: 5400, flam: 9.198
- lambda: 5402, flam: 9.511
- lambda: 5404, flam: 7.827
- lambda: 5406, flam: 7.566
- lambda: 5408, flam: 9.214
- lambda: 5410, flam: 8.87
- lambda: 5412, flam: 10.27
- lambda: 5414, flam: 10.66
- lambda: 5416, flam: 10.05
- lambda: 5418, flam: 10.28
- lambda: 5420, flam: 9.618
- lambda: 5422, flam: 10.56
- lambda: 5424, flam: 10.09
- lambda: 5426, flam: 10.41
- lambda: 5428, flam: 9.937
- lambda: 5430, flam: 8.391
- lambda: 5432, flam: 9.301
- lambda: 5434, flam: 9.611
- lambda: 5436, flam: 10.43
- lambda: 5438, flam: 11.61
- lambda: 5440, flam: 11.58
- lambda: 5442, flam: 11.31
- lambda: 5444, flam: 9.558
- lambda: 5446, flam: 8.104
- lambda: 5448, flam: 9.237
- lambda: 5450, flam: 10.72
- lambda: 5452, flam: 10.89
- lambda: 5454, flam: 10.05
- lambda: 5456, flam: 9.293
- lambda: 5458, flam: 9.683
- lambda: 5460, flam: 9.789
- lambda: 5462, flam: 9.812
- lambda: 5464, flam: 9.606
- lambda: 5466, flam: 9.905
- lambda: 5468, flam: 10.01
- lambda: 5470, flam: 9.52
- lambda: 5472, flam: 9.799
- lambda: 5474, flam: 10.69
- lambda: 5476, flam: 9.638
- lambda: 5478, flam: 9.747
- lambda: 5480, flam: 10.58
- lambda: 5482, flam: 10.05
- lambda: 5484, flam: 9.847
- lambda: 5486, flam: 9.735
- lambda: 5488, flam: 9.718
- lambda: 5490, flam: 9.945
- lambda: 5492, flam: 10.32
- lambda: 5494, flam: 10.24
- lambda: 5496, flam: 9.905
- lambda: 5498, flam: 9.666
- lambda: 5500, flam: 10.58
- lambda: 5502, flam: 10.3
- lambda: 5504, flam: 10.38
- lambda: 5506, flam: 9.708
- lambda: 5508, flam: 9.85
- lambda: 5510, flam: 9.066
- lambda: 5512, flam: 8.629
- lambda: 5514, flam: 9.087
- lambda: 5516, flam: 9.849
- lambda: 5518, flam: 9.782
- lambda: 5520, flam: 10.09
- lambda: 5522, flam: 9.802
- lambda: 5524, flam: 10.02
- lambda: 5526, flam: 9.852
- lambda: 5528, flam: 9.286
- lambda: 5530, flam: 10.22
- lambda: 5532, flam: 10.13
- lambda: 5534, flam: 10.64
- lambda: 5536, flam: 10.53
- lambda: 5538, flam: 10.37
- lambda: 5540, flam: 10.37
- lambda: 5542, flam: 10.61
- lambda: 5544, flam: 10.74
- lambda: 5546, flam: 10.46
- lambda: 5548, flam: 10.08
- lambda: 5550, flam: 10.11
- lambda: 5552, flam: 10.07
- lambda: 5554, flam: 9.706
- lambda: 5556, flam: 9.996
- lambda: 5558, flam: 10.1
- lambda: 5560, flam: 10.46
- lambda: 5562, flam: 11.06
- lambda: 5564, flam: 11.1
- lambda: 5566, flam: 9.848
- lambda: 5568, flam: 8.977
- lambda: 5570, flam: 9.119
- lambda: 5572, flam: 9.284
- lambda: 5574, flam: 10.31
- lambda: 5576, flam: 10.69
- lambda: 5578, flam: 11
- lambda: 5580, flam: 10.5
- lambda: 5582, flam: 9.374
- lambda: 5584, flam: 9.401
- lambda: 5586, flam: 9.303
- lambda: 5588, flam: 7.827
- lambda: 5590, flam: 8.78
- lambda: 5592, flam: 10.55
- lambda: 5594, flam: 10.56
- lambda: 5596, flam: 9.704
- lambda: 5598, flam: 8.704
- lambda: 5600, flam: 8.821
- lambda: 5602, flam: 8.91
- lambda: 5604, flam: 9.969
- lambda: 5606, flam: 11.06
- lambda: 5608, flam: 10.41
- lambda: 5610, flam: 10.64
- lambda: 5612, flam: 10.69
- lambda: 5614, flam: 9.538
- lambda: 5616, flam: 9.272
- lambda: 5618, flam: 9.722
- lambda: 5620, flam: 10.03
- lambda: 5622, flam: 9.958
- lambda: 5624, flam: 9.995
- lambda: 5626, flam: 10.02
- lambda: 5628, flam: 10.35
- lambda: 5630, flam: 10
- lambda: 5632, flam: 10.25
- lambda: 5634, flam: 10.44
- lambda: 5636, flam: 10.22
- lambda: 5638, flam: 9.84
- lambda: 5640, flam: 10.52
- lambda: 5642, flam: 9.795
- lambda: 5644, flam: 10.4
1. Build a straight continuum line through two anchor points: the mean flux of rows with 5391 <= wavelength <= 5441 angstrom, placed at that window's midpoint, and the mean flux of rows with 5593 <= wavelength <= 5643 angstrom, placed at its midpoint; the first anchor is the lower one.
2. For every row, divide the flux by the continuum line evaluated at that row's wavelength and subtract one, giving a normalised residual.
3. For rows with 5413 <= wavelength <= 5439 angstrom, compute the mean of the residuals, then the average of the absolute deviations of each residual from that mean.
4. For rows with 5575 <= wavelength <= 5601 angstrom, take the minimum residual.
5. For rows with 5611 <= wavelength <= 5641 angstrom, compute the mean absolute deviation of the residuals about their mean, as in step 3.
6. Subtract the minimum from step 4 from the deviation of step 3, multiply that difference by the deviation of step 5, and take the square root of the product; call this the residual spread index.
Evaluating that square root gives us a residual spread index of 0.087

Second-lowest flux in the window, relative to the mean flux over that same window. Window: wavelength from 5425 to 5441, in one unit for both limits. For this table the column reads 0.92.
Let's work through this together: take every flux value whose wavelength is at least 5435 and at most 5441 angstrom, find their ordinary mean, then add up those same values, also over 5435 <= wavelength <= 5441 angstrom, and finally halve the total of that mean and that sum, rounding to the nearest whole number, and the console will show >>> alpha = 22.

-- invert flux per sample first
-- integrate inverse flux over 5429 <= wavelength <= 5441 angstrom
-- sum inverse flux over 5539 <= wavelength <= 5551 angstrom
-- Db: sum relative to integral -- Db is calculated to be 0.482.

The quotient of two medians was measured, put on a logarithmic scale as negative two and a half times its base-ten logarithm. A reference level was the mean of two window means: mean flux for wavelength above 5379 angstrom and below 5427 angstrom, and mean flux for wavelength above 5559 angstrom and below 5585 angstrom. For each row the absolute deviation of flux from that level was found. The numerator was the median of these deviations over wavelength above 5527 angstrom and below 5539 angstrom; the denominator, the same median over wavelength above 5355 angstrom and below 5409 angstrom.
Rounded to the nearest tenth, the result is -0.2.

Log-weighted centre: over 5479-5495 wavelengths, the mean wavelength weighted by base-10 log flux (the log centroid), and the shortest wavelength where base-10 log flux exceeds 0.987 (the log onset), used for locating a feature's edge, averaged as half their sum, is 5483.5 angstrom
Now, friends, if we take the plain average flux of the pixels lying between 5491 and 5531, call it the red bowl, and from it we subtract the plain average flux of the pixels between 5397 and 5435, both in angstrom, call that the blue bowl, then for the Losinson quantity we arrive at 0.37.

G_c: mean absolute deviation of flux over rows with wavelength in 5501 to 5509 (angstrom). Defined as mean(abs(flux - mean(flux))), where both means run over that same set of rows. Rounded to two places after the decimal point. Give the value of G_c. 0.28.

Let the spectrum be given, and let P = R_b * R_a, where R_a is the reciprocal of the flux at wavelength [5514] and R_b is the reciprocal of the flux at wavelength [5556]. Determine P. 0.0110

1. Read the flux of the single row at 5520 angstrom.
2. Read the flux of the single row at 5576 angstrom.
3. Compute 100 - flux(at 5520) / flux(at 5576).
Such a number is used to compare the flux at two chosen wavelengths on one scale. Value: 99.1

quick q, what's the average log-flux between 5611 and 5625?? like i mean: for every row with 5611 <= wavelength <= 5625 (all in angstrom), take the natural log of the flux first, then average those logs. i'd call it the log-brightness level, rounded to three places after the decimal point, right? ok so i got 2.290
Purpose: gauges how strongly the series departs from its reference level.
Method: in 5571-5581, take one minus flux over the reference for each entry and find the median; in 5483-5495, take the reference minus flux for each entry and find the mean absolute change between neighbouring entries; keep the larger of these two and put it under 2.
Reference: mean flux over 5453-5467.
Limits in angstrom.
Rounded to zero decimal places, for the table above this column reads 12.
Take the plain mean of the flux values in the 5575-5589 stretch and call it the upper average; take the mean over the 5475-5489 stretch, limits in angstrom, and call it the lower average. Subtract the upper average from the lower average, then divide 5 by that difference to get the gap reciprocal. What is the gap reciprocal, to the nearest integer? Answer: 29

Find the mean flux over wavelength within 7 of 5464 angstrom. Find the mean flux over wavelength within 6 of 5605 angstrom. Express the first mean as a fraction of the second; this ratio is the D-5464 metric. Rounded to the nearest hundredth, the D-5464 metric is 0.98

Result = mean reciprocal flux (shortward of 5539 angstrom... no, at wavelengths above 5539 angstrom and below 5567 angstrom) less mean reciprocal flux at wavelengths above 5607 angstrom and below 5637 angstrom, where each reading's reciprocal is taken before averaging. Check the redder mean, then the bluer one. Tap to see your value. -0.0022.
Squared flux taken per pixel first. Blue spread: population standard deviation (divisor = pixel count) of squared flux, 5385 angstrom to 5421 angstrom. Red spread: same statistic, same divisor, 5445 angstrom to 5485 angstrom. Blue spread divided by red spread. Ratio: 1.4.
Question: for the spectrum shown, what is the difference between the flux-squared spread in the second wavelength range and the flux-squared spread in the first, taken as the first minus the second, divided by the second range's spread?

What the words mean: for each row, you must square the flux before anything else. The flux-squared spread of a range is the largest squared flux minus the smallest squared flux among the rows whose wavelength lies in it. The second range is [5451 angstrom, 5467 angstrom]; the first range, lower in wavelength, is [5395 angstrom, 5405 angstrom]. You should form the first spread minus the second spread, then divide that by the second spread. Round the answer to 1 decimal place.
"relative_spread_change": -0.1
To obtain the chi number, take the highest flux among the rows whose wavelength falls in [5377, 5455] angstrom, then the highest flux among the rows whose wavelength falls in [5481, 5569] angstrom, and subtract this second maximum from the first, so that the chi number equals 0.5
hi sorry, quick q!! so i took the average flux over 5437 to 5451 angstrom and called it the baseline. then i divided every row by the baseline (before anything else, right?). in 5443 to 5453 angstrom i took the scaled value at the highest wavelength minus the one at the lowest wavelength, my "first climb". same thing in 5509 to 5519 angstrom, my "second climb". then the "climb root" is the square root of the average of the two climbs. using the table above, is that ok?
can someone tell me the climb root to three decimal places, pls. 0.315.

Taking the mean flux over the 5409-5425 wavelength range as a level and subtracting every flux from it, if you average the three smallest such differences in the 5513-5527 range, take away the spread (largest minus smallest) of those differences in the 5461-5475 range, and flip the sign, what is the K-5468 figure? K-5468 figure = 1.1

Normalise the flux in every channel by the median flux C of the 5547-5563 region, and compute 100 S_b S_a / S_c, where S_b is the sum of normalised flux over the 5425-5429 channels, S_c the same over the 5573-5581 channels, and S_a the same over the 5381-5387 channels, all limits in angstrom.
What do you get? 143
